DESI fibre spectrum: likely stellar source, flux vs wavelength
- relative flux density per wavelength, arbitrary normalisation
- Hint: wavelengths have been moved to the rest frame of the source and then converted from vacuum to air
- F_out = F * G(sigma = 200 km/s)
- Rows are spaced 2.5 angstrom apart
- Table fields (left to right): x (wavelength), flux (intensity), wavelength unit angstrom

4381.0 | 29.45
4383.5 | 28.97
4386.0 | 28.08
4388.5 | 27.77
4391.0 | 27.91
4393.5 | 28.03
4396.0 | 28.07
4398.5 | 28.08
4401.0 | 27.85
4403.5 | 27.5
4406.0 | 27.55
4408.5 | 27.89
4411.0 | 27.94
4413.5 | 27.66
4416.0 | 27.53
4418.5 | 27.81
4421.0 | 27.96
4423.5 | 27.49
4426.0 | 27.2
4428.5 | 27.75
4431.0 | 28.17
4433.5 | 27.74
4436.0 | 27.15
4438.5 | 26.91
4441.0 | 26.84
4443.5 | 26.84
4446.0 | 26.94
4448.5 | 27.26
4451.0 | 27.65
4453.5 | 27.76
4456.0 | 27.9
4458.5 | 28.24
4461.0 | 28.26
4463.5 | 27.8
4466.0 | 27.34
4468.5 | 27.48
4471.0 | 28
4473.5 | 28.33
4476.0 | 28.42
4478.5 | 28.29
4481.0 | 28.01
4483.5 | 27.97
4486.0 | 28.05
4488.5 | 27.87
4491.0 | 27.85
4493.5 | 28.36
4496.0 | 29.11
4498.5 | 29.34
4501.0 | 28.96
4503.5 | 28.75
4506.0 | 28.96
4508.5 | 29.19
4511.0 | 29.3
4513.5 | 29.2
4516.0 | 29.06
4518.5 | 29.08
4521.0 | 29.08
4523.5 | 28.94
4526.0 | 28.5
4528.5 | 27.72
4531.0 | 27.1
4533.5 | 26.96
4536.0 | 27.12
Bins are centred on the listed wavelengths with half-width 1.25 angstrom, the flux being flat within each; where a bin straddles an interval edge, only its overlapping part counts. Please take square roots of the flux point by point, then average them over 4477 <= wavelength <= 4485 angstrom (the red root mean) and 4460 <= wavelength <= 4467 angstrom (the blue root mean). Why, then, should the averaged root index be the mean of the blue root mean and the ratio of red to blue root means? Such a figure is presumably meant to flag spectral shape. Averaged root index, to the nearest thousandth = 3.139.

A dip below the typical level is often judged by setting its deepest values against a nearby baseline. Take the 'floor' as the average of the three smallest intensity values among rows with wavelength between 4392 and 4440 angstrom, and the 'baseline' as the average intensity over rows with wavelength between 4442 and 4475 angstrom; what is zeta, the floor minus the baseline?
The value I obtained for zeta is -0.59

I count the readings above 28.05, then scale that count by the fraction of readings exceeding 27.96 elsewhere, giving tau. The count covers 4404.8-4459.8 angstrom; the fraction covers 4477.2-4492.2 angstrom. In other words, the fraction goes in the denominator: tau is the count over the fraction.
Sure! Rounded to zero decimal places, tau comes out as 3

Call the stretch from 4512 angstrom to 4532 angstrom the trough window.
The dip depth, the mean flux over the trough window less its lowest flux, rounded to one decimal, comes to 1.5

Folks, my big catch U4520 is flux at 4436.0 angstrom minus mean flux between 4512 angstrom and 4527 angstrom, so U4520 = -1.8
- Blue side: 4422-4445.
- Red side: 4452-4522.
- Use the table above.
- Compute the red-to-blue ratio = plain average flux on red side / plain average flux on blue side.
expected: 1.04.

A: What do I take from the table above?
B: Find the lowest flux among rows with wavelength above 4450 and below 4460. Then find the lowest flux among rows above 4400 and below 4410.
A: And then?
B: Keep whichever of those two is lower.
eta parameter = 27.50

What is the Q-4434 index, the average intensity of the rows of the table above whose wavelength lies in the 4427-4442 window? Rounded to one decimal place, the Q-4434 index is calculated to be 27.4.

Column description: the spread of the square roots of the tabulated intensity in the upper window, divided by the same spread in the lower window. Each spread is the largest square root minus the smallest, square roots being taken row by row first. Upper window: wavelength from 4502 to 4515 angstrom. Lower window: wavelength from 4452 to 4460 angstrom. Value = 1.1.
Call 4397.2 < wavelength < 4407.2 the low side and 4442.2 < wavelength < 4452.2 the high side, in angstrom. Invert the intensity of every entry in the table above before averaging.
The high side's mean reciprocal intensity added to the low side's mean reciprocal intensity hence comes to 0.0729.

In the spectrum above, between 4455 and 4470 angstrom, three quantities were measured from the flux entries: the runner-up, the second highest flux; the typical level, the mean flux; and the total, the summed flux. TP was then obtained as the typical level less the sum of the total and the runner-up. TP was -167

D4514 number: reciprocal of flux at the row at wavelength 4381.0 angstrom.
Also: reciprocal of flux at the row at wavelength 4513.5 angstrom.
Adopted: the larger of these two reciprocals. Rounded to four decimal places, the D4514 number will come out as 0.0342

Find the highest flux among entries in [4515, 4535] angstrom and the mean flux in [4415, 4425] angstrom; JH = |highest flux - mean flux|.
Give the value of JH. 1.4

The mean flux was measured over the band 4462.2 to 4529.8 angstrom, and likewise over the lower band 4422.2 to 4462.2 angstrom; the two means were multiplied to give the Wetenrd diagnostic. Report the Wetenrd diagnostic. 783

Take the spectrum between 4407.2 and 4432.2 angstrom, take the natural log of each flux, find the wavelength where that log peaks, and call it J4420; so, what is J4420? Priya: 4431.0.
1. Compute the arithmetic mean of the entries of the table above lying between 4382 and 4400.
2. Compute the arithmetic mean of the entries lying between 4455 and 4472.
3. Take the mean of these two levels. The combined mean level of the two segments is 28.0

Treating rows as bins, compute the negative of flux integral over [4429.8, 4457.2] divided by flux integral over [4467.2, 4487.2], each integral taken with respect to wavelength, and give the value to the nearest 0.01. -1.34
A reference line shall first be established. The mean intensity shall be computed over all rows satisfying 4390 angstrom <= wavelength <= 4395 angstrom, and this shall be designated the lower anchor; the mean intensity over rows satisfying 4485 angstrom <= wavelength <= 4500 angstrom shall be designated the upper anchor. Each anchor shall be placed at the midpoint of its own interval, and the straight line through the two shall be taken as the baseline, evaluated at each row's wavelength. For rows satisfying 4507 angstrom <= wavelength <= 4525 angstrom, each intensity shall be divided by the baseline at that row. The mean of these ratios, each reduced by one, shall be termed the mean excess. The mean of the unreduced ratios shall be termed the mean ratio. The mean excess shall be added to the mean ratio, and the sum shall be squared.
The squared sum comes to 1.08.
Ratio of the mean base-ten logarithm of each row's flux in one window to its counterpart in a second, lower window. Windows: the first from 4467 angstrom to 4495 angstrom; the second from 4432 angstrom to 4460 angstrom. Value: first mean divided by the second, 1.01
